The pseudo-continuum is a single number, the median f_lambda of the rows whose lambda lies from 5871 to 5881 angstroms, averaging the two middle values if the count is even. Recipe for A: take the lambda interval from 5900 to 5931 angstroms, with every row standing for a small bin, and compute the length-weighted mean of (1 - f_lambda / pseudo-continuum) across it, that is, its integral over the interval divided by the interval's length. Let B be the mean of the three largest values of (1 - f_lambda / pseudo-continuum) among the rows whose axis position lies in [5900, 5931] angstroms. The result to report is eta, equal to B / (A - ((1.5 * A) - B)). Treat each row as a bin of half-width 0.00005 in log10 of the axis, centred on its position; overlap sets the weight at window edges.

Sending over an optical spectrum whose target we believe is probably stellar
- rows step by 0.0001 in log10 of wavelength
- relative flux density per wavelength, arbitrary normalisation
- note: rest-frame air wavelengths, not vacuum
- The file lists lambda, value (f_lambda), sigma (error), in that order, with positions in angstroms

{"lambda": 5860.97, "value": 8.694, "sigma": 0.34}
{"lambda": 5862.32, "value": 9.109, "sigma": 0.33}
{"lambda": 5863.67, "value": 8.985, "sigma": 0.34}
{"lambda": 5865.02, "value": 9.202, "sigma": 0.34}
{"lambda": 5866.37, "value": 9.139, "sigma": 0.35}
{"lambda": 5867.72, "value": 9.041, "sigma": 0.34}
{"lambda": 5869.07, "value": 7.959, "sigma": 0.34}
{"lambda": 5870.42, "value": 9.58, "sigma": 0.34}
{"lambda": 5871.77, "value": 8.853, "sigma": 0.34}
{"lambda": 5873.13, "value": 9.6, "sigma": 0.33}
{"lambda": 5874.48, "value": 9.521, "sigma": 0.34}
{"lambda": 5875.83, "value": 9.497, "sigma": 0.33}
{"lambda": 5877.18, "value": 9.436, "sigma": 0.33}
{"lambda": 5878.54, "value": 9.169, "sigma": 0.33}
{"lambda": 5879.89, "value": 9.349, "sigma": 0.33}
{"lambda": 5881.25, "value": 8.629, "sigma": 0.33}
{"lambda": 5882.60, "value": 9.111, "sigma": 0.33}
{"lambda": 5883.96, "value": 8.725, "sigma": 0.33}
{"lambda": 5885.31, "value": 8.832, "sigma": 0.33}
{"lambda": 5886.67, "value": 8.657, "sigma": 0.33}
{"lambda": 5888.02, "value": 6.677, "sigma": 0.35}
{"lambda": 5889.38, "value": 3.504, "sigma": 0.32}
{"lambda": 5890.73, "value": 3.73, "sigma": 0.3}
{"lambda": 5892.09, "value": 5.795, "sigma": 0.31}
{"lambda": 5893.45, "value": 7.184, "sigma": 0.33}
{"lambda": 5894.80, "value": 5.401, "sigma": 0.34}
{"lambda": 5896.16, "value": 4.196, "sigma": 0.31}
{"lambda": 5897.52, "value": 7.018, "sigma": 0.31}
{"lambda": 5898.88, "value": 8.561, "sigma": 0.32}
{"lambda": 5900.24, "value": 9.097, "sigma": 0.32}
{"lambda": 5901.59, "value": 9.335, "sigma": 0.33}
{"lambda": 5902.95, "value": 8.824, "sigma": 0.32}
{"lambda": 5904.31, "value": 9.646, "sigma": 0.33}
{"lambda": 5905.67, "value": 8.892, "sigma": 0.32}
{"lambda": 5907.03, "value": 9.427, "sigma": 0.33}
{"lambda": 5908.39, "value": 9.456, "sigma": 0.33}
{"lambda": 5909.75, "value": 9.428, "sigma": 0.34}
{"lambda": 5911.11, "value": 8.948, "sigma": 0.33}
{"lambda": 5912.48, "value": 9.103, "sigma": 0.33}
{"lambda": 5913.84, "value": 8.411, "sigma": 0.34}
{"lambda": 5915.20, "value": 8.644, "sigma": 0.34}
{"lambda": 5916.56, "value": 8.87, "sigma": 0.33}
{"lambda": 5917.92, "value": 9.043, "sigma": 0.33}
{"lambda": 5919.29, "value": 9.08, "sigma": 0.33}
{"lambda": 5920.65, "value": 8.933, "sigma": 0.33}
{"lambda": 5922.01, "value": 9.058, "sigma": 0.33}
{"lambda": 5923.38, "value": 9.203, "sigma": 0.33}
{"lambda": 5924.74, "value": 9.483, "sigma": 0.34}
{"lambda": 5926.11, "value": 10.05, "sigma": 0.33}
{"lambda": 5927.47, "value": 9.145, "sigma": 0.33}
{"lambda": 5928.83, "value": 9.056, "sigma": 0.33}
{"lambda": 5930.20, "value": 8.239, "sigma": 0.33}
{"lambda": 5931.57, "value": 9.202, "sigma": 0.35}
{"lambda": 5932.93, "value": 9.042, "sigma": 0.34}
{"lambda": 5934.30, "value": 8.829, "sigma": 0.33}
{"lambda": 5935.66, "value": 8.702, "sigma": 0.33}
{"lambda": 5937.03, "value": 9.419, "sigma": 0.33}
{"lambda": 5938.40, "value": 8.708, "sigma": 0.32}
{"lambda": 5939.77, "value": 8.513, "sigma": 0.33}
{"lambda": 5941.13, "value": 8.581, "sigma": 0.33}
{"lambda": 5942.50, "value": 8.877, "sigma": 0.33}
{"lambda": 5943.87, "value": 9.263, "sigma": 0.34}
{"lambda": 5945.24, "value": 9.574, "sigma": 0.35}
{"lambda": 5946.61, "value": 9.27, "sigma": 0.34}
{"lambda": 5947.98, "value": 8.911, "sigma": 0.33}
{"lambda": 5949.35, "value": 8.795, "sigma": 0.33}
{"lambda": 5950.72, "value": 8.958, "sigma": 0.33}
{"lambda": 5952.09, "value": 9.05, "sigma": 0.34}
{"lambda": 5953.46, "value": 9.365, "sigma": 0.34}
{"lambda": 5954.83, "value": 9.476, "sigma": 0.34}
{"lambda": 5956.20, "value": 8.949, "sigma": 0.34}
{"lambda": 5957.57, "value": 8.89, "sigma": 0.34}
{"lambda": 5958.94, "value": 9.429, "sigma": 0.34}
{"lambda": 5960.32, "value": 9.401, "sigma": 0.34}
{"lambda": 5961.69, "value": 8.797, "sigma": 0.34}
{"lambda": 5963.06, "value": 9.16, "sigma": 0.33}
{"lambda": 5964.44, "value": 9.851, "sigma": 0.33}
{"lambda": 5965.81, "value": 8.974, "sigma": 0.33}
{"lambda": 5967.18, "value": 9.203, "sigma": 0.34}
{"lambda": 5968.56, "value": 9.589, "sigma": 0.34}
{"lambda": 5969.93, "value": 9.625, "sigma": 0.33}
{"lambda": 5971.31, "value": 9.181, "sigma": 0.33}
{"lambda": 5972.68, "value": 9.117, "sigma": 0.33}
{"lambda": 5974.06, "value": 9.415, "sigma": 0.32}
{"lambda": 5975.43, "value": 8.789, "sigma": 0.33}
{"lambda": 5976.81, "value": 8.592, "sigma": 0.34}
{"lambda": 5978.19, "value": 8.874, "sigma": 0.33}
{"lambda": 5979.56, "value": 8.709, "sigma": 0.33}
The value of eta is 1.20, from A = 0.035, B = 0.11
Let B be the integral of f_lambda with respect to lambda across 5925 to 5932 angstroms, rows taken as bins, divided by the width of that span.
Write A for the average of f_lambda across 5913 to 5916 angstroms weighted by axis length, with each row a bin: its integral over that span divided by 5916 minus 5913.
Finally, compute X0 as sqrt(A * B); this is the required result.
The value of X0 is 8.86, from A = 8.59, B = 9.15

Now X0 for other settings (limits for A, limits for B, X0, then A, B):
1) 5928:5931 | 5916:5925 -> 8.88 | 8.68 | 9.08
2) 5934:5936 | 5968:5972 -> 9.13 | 8.79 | 9.47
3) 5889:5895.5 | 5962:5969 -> 6.96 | 5.20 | 9.31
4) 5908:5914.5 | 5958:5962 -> 9.13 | 9.05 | 9.22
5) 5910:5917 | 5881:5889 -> 8.53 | 8.83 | 8.25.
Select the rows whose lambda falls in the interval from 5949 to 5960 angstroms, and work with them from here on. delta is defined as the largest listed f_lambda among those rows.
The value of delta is 9.476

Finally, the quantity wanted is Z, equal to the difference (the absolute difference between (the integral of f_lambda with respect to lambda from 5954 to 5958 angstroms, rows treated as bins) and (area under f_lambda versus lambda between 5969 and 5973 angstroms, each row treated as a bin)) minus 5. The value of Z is -4.1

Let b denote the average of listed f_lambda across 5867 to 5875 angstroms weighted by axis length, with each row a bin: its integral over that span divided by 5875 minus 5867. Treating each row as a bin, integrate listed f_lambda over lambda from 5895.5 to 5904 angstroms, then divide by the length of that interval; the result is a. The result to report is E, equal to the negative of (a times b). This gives -72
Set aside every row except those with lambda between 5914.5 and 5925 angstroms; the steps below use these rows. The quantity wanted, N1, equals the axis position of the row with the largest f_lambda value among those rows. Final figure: 5924.74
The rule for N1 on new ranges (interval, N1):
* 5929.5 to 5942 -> 5937.03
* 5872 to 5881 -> 5873.13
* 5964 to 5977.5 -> 5964.44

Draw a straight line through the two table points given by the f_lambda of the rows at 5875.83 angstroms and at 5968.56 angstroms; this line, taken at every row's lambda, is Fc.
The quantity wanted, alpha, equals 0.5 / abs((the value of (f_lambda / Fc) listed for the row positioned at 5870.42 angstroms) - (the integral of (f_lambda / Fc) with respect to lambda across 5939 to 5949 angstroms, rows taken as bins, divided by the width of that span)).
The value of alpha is 7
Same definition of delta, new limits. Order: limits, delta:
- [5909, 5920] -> 9.428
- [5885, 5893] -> 8.832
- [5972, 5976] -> 9.415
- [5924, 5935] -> 10.05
